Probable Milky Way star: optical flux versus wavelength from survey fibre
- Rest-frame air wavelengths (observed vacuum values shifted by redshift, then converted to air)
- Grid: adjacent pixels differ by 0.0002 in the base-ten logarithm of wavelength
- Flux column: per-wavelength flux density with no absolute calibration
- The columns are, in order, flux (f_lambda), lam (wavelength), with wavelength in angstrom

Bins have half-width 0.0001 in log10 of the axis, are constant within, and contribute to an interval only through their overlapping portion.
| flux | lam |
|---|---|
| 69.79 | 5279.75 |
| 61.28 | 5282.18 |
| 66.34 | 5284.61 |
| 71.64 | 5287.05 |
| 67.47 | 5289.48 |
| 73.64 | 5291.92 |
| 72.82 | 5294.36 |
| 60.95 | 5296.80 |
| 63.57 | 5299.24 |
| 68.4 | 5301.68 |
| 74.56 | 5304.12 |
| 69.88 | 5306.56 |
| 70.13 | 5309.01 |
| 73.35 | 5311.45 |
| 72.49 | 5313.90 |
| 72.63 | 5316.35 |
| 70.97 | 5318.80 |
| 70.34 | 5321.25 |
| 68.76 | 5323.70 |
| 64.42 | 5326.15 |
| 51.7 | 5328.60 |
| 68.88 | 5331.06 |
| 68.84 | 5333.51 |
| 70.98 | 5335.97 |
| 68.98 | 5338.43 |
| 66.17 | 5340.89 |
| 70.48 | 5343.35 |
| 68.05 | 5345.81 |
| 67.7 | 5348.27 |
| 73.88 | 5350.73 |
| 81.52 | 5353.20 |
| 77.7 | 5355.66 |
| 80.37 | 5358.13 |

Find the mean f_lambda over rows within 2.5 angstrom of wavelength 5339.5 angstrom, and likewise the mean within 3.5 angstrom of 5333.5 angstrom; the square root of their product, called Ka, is 68.6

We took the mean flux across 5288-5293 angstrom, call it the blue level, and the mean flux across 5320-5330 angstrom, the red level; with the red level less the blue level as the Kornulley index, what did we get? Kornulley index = -7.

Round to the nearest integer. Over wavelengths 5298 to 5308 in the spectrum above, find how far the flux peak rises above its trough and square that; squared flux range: 121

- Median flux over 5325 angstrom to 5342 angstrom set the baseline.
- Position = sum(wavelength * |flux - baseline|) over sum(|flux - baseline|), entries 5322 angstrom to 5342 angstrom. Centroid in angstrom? 5330.1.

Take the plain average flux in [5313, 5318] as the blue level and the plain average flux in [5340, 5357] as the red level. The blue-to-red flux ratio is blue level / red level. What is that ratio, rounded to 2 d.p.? 1.00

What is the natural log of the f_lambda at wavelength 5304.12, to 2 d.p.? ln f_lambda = 4.31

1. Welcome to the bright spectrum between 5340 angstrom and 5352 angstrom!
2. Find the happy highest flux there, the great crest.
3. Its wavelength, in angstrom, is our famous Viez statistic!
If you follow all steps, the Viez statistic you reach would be 5350.73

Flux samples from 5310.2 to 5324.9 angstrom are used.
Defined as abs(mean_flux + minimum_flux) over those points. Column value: 140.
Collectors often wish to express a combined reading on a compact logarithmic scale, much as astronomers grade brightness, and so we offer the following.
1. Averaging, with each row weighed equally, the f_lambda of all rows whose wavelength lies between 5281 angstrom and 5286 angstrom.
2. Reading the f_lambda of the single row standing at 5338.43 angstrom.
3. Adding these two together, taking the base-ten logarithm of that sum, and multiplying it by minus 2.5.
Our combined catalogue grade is -5.31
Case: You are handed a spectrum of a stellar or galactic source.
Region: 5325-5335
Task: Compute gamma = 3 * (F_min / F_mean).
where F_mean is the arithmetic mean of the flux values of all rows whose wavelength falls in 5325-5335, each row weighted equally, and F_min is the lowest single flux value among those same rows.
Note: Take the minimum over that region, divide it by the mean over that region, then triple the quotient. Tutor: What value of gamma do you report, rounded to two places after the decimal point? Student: 2.44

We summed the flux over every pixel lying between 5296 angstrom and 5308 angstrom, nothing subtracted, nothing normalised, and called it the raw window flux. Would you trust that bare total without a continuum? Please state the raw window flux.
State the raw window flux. 337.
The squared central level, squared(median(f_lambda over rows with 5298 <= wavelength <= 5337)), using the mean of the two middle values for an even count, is 4901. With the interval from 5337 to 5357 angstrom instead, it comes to 4862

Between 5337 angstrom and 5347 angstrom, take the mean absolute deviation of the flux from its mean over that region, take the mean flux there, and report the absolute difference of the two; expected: 67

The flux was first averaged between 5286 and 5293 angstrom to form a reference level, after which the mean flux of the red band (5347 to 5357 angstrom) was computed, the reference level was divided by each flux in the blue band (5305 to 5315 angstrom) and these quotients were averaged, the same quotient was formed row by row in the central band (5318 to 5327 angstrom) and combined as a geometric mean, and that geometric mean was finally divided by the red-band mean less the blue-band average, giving 0.0139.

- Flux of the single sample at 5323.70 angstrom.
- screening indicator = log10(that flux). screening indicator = 1.84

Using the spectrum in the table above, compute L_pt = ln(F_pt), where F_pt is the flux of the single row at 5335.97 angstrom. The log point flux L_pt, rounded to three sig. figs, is 4.26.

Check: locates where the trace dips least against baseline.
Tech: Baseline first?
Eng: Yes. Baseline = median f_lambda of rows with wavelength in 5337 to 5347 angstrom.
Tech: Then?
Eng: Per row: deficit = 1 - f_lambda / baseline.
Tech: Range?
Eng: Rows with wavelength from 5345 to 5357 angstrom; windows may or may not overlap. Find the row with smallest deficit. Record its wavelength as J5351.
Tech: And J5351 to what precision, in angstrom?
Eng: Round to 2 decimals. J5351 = 5353.20 angstrom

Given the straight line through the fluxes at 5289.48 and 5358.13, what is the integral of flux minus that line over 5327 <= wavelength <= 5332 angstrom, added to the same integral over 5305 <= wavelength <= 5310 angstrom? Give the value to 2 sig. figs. -77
